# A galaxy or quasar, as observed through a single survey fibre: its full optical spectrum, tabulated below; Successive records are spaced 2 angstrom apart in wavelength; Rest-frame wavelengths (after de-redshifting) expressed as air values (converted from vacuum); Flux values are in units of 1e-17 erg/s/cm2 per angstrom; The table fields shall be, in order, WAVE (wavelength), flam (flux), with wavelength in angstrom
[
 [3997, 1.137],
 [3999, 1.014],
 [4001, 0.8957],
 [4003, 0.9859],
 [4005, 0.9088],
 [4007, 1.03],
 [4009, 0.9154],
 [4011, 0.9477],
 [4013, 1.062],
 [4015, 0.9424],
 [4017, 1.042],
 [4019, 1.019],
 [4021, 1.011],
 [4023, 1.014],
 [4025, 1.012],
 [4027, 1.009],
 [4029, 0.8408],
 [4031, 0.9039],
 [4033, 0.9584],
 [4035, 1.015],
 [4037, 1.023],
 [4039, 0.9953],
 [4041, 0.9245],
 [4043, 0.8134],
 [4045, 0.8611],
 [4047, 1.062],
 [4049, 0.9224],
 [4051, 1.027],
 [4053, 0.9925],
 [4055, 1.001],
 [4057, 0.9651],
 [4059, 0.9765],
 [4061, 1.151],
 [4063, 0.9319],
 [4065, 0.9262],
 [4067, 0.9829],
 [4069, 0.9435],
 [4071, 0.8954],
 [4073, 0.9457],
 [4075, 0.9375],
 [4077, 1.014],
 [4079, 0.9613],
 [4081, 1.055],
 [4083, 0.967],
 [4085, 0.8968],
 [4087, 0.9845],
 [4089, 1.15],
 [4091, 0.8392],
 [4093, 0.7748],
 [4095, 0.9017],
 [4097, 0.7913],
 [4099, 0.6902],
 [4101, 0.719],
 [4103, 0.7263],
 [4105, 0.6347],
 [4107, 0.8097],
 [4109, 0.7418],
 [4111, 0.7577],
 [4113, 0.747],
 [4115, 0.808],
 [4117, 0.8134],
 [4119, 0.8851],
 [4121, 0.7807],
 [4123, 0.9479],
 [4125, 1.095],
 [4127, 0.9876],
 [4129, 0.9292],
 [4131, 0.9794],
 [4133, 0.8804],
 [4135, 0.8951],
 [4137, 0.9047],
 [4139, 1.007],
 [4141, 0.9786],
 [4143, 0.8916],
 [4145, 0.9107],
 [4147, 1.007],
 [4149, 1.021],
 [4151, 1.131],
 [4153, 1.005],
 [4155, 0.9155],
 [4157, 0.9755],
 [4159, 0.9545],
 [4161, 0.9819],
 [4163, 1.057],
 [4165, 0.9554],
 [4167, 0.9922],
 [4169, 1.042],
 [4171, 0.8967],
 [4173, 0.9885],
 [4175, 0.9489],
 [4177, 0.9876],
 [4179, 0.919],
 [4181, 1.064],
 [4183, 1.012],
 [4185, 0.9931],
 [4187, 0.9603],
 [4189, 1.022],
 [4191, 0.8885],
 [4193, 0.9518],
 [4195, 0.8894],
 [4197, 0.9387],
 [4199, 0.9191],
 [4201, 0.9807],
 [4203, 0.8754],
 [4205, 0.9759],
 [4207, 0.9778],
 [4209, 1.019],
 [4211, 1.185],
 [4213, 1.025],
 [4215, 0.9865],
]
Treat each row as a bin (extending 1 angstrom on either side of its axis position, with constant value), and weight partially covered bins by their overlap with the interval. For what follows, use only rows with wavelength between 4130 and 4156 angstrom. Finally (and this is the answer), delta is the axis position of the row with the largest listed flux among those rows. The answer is 4151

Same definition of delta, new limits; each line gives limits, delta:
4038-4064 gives 4061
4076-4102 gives 4089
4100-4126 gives 4125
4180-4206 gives 4181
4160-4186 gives 4181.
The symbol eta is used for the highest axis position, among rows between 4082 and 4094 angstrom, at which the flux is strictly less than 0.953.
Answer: 4093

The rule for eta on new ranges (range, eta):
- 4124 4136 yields 4135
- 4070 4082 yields 4075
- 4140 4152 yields 4145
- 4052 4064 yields 4063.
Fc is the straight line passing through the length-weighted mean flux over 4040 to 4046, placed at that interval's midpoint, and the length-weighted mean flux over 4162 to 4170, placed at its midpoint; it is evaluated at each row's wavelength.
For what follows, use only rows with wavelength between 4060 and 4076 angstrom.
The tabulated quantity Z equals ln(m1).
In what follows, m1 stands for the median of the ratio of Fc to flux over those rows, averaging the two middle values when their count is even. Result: -0.05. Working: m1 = 0.95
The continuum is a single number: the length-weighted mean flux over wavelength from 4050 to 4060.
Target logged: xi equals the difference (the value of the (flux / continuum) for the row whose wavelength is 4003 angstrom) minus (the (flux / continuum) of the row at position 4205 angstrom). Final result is 0.01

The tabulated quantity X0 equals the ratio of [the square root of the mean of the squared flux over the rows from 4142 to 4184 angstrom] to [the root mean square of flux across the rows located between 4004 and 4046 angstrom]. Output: 1.02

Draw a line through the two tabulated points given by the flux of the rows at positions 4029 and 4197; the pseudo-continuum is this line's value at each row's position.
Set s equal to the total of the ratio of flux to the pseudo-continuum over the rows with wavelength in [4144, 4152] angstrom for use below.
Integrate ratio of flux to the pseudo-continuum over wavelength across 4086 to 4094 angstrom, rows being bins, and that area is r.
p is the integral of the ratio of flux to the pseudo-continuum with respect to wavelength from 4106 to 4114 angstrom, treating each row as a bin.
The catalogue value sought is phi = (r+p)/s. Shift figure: 3.5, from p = 6.88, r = 8.6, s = 4.47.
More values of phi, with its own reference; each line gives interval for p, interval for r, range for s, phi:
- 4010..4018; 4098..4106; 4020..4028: 3.3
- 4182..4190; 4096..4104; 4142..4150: 3.6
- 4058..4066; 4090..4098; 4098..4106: 5.4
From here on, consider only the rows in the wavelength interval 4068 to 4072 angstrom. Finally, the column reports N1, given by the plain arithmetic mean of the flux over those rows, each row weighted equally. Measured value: 0.92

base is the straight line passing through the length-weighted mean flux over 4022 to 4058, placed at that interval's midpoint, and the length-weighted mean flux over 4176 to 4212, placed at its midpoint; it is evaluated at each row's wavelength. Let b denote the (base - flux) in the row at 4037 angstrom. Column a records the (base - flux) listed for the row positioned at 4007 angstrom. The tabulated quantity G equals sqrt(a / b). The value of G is 1.1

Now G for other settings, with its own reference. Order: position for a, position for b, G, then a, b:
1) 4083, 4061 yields 0.0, 0.00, -0.19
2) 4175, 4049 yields 0.8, 0.03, 0.04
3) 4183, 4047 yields 0.6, -0.04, -0.10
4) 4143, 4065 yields 1.4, 0.08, 0.04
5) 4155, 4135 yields 0.9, 0.06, 0.08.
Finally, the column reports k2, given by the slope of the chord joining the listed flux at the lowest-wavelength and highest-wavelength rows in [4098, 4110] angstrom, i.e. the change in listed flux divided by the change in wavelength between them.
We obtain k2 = 0.0052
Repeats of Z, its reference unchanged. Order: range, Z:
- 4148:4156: -0.02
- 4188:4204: 0.12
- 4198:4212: 0.08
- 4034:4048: -0.14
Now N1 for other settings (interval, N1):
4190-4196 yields 0.91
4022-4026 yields 1.01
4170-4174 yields 0.94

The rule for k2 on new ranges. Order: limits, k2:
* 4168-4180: -0.0123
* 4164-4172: -0.0098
